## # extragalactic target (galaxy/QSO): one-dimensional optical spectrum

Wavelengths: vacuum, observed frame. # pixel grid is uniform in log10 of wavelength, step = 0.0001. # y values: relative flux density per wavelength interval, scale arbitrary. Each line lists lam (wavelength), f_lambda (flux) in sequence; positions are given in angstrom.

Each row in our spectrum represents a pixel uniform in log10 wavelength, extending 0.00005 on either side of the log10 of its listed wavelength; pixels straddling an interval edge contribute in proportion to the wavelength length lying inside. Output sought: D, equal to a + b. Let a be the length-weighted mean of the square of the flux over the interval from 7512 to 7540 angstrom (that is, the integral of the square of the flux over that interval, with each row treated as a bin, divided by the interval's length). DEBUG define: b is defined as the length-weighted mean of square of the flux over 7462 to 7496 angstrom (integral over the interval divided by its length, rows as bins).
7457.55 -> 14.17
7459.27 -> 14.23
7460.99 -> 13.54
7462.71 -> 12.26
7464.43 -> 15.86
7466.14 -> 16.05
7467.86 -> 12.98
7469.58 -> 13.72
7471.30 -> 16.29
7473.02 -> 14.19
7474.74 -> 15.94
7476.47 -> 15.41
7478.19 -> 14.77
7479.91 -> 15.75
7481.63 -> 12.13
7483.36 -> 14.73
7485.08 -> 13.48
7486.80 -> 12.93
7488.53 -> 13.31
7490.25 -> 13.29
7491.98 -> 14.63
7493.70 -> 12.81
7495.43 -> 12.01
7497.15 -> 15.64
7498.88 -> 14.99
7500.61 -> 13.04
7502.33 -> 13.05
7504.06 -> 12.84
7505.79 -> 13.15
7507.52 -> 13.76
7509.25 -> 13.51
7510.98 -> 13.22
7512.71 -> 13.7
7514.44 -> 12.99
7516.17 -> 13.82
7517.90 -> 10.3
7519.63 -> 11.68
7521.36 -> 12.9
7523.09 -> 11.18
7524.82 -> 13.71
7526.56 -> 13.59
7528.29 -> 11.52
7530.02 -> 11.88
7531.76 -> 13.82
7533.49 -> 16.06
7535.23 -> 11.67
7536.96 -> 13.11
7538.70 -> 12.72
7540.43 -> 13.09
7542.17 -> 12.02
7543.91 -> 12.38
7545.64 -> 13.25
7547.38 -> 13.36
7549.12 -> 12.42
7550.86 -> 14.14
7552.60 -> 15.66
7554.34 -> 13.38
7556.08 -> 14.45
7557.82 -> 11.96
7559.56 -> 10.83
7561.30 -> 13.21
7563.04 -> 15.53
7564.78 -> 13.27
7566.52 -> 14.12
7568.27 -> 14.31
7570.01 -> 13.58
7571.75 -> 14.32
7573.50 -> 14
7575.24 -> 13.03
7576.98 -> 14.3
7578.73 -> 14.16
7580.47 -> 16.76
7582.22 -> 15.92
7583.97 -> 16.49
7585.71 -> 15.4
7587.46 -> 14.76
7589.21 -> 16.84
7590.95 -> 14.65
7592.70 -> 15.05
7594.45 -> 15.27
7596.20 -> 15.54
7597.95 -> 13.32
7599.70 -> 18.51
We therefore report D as 368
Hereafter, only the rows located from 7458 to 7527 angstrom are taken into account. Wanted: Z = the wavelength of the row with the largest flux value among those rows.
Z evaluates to 7471.30 angstrom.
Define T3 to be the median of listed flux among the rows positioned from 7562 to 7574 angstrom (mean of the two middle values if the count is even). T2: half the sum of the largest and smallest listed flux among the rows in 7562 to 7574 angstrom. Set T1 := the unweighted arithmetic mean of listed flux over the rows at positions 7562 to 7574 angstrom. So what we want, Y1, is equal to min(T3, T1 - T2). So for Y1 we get -0.2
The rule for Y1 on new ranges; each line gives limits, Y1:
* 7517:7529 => 0.1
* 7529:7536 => -0.5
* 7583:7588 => -0.1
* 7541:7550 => 0.0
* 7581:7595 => -0.2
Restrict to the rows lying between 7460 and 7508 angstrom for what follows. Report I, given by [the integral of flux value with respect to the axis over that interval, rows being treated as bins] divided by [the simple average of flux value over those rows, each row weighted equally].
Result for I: 48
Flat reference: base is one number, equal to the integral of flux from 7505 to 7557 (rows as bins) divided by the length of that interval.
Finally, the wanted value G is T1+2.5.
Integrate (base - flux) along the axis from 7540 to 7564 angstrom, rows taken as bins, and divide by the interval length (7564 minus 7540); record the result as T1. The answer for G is 2.3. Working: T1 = -0.2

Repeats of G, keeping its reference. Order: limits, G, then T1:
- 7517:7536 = 3.0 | 0.5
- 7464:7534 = 1.9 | -0.6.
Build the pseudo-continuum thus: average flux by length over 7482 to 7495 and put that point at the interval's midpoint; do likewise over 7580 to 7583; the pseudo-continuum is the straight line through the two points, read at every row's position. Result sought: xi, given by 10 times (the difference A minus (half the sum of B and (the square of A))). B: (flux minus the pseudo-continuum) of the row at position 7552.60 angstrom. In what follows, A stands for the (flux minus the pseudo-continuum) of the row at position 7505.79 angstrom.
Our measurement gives -13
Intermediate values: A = -0.9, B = 0.3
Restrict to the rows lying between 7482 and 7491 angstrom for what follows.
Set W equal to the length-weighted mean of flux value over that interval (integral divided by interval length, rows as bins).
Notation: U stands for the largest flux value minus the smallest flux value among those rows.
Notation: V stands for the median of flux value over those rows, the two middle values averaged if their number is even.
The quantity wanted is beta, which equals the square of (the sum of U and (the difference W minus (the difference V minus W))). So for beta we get 238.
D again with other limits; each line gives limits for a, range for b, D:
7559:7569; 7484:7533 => 361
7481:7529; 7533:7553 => 350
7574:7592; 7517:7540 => 394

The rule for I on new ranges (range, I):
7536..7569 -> 33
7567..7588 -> 21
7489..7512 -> 23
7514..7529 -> 15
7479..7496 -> 17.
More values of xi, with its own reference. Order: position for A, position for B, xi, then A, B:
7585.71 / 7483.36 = -22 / -1.0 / 1.4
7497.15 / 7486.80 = 3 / 1.9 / -0.5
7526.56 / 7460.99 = -20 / -1.0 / 0.9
